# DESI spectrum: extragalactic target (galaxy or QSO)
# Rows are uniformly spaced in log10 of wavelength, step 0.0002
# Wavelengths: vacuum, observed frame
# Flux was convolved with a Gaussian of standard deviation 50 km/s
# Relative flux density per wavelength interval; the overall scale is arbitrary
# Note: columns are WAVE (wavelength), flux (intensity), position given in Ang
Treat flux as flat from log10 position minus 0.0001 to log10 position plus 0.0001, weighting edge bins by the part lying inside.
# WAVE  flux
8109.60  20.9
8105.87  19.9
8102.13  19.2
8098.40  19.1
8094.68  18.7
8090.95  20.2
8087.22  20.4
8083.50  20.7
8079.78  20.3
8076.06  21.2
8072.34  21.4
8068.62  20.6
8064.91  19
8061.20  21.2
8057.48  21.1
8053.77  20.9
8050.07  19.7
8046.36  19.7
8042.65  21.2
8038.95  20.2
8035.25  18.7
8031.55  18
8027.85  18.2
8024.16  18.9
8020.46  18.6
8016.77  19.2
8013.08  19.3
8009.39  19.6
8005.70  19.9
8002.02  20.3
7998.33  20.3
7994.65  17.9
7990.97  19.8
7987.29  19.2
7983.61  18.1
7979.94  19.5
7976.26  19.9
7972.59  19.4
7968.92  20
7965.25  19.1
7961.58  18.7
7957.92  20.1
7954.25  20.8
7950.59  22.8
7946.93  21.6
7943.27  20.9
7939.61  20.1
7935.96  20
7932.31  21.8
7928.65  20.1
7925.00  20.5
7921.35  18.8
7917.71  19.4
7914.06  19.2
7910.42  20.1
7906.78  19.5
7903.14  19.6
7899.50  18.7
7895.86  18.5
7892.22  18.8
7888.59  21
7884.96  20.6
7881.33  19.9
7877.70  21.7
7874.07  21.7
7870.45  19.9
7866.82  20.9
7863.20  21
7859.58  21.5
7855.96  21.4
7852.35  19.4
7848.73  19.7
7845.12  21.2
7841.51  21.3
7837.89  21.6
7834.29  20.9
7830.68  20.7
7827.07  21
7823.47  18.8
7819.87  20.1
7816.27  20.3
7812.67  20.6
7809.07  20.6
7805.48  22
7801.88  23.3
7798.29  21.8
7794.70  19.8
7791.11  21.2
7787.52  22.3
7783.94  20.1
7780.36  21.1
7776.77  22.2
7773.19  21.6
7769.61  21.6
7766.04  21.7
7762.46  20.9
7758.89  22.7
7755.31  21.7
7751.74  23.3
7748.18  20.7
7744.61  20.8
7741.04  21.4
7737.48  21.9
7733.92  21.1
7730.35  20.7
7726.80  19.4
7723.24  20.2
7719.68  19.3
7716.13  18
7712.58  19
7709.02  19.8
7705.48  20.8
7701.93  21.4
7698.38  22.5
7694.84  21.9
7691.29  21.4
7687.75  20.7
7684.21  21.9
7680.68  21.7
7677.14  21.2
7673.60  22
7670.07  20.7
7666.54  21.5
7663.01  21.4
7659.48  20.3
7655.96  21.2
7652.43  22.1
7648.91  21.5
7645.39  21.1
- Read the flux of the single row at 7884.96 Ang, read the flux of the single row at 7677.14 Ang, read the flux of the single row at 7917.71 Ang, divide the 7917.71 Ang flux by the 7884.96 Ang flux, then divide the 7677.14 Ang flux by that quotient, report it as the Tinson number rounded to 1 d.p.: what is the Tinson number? 22.5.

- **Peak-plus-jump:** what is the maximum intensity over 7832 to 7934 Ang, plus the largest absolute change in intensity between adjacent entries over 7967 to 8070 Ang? 24.2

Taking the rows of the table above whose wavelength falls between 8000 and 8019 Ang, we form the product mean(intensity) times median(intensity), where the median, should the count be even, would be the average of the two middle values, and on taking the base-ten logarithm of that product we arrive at 2.59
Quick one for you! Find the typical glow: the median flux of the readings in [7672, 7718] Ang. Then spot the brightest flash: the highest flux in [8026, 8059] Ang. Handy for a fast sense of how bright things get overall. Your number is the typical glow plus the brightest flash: 42.6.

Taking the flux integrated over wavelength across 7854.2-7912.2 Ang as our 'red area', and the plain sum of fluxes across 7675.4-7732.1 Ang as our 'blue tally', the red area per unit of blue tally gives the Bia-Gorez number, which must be 3.57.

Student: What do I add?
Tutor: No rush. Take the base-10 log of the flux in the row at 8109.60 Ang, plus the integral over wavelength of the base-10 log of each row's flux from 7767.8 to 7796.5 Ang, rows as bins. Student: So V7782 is 39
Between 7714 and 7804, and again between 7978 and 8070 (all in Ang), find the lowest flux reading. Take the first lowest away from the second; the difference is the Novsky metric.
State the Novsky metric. -0.1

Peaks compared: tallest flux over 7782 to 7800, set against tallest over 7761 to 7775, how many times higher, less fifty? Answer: -49.0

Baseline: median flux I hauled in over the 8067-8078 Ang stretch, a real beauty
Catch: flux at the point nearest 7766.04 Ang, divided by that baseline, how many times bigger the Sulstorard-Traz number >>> 1.02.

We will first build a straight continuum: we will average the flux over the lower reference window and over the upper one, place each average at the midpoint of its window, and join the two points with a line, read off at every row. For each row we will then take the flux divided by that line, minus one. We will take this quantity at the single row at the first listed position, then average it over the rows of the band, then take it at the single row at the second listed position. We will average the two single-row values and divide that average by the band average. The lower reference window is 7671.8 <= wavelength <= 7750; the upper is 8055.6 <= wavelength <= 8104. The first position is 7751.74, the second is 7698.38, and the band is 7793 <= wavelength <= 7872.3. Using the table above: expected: 11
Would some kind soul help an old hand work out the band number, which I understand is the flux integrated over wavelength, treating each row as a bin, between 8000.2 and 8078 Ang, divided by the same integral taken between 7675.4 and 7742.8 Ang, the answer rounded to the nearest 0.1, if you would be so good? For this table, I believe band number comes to 1.1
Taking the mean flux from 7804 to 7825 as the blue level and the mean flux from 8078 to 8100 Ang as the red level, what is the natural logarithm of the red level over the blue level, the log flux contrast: -0.02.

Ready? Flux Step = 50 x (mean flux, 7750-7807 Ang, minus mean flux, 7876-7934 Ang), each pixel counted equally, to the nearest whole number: 91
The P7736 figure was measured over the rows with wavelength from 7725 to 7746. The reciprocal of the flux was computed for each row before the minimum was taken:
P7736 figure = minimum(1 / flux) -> 0.046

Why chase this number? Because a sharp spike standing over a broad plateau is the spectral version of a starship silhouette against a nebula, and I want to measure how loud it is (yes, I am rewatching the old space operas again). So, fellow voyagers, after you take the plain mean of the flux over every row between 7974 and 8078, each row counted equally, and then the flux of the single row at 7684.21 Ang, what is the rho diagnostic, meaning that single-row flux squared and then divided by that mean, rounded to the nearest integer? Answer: 24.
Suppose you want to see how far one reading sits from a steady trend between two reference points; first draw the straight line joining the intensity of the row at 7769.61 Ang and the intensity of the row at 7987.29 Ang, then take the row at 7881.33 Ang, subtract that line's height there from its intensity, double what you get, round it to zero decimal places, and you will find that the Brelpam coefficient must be -1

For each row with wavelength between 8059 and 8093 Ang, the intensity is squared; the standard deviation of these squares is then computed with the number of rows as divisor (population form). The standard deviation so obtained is 28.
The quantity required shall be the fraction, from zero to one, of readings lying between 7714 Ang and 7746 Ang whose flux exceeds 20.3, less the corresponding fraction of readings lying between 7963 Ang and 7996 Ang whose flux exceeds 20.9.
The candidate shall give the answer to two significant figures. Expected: 0.56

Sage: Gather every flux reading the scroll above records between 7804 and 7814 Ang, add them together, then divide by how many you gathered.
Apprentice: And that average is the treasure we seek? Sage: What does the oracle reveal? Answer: 21.1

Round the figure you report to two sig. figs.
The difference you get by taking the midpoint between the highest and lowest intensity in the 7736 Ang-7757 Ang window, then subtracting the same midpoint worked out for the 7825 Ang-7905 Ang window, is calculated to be 1.9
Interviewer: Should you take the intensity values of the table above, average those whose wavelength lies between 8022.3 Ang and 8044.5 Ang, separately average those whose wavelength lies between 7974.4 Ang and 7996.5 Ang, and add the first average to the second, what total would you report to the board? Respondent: 38.3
